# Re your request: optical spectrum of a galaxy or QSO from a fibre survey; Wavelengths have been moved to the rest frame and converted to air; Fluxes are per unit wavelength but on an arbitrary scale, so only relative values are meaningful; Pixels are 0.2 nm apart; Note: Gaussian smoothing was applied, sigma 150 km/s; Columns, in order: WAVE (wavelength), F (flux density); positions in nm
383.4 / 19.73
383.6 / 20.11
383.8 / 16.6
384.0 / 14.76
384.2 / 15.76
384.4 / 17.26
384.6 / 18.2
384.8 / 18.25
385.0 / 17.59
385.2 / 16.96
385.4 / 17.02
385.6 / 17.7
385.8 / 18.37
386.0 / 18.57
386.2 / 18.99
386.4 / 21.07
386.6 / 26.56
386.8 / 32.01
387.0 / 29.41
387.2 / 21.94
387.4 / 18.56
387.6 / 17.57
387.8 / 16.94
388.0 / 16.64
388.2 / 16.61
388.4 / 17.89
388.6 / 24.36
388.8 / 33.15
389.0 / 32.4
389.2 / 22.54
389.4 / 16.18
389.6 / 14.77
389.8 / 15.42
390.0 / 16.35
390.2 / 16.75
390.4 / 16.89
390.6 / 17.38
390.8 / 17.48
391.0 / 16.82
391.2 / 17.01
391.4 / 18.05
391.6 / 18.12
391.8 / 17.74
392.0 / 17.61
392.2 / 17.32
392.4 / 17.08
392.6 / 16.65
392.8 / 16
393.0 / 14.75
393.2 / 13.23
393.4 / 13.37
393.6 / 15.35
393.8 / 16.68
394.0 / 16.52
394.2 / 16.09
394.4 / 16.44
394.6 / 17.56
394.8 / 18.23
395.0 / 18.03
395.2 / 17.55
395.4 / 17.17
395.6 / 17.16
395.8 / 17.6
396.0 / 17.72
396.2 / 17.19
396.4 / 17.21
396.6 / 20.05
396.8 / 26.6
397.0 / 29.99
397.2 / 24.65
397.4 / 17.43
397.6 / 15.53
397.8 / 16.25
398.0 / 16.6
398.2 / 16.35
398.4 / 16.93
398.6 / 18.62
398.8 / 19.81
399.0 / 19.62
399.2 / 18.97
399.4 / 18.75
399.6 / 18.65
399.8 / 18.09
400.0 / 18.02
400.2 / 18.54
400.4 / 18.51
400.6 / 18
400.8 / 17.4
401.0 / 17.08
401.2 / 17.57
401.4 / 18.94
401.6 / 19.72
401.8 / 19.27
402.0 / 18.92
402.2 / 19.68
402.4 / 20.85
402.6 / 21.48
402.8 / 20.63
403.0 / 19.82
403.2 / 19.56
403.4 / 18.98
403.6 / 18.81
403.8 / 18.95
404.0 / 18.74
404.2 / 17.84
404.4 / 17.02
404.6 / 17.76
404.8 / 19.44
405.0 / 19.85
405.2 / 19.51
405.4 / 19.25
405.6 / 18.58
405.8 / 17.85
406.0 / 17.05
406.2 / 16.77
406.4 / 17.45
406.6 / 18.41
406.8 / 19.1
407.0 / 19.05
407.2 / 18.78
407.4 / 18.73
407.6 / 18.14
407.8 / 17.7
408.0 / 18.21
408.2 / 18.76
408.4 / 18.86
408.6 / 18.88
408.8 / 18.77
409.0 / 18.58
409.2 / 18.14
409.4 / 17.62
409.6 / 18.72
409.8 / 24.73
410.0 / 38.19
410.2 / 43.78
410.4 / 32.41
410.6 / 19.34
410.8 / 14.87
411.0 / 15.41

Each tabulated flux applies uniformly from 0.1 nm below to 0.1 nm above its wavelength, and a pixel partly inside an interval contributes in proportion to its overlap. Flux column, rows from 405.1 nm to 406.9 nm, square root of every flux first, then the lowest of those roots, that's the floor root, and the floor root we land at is 4.10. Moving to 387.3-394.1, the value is 3.64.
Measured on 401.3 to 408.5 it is 4.10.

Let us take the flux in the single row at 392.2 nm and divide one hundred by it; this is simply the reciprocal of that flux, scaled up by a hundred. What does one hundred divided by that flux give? 5.77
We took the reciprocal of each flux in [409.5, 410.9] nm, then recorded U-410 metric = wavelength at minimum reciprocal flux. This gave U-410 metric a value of 410.2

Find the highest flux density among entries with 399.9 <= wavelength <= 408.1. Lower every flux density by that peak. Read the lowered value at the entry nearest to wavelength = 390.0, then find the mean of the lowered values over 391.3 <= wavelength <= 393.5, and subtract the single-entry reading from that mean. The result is 0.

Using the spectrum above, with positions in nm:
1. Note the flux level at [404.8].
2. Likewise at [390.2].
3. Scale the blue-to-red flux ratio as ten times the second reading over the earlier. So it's 8.6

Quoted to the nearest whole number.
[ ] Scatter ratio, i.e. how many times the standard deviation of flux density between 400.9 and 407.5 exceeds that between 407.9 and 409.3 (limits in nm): 4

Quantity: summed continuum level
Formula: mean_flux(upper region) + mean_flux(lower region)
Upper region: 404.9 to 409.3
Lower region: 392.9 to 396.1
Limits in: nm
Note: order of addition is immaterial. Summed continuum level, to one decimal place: 34.9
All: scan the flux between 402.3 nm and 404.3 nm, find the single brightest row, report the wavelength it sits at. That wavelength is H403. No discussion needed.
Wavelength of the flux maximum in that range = 402.6 nm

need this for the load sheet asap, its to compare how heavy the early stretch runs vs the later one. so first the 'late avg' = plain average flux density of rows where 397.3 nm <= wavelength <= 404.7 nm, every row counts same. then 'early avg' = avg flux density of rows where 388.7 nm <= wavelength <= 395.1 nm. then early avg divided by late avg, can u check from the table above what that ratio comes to 0.96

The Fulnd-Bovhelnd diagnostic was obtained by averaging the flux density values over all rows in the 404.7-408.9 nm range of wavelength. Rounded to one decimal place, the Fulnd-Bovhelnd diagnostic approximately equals 18.5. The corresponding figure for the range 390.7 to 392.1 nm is 17.5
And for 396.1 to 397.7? 21.1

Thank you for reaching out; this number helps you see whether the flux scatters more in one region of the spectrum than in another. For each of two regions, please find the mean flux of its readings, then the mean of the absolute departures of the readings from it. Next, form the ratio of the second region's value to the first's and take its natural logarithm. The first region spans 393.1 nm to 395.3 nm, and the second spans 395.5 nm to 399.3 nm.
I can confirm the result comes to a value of 0.7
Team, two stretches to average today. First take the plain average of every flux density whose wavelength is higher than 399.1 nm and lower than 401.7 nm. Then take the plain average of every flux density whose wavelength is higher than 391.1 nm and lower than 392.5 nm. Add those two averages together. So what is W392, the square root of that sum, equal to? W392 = 5.99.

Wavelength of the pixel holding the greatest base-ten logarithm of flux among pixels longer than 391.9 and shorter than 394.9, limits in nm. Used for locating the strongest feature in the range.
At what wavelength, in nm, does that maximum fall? 394.8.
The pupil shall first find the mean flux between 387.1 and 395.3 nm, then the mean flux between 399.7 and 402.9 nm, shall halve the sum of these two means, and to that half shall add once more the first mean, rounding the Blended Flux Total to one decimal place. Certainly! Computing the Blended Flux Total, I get 36.4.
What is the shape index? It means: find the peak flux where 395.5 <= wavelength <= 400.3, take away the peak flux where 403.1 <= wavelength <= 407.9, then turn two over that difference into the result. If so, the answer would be 0.20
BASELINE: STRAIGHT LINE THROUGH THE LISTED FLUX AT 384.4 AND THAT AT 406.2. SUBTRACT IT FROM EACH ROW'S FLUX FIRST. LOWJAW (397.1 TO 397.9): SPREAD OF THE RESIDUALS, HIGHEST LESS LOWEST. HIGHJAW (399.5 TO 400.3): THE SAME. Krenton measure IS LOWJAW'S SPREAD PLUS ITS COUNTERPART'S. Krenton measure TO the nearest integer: 10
